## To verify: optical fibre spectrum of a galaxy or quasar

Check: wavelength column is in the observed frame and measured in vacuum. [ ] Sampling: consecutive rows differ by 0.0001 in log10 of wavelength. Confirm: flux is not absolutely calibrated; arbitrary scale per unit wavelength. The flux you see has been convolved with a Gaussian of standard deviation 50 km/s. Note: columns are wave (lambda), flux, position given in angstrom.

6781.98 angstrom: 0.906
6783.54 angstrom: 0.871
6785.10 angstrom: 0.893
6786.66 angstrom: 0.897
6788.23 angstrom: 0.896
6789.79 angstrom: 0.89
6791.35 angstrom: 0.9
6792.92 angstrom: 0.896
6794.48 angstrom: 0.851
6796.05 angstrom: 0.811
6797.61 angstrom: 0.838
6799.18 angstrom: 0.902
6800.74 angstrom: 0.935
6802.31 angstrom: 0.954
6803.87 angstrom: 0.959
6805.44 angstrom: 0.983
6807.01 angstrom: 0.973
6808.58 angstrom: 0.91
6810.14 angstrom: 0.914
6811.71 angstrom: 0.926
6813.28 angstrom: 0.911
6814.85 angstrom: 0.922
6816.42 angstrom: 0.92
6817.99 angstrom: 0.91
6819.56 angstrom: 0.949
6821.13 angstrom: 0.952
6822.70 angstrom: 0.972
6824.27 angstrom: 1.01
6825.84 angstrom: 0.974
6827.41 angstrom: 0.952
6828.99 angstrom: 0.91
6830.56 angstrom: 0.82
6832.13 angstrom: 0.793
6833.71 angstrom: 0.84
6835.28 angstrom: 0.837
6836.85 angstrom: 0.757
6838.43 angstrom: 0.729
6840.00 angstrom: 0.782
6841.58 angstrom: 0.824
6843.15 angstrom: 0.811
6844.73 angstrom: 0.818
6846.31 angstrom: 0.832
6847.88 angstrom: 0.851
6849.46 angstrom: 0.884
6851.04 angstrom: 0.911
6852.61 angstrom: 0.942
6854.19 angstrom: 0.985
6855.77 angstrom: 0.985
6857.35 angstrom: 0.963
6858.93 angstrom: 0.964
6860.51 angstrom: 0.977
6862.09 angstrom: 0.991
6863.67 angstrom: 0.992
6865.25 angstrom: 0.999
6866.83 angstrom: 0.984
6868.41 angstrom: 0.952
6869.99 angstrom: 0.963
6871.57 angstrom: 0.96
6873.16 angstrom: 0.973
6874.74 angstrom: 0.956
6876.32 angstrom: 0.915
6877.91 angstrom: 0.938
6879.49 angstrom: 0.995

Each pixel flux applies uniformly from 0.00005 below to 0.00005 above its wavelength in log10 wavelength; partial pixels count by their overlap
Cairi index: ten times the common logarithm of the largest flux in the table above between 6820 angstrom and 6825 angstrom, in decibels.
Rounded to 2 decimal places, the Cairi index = 0.04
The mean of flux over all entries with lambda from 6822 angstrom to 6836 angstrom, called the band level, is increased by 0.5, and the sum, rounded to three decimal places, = 1.401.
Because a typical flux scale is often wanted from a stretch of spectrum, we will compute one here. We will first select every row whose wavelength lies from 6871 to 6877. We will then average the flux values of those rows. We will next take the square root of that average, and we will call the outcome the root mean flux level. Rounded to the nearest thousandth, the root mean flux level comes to 0.975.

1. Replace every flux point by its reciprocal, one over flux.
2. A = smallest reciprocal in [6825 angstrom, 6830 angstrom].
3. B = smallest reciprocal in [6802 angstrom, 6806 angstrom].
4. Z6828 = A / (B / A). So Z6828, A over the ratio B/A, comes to 1.04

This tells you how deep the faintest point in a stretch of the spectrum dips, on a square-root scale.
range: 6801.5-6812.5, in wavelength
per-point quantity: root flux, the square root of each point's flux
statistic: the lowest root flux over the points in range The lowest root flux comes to 0.954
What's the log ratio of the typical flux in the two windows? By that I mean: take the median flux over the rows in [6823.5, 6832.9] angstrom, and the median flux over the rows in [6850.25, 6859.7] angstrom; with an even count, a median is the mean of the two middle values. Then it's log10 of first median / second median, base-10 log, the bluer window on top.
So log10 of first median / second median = -0.015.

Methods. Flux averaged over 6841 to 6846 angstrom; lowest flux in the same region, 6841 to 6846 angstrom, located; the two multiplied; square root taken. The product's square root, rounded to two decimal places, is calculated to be 0.81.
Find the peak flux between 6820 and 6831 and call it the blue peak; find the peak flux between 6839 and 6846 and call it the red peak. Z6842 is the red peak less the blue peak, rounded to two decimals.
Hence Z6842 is -0.19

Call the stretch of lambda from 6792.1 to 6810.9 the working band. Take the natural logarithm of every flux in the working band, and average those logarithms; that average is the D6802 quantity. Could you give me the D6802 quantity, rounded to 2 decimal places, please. -0.10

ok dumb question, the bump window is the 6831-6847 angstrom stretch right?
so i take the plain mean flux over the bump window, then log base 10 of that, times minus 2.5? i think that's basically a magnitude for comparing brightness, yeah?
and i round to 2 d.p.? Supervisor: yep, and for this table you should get 0.24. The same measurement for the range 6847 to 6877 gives 0.05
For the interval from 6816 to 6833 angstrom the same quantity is 0.09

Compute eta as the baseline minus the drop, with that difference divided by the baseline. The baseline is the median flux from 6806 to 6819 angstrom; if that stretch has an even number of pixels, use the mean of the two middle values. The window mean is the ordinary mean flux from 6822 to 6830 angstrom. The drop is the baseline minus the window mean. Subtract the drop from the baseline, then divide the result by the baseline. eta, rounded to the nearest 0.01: 1.05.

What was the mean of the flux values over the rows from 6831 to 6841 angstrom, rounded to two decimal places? 0.79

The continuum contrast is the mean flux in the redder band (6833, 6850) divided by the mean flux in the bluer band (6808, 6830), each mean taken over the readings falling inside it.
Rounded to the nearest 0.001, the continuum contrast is 0.869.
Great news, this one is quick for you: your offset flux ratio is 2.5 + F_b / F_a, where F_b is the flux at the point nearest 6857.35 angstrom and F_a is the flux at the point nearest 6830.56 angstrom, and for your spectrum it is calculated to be 3.67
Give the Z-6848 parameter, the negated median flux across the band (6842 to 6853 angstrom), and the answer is -0.85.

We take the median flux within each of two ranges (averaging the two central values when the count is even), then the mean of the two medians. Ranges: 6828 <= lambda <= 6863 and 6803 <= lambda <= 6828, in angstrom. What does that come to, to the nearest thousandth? 0.898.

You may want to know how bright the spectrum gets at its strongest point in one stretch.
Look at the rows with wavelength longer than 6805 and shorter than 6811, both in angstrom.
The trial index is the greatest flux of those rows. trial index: 0.983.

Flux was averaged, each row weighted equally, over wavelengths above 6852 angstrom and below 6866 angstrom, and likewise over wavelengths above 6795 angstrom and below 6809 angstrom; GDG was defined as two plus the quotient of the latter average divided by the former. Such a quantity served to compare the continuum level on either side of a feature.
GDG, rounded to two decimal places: 2.94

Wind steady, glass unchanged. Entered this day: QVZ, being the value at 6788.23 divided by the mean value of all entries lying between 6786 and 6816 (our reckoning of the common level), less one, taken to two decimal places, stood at -0.01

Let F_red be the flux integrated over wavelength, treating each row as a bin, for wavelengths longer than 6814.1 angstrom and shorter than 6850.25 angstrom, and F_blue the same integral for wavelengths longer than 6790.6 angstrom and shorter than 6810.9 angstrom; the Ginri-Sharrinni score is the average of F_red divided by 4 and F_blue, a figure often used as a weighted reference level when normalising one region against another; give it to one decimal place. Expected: 13.2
